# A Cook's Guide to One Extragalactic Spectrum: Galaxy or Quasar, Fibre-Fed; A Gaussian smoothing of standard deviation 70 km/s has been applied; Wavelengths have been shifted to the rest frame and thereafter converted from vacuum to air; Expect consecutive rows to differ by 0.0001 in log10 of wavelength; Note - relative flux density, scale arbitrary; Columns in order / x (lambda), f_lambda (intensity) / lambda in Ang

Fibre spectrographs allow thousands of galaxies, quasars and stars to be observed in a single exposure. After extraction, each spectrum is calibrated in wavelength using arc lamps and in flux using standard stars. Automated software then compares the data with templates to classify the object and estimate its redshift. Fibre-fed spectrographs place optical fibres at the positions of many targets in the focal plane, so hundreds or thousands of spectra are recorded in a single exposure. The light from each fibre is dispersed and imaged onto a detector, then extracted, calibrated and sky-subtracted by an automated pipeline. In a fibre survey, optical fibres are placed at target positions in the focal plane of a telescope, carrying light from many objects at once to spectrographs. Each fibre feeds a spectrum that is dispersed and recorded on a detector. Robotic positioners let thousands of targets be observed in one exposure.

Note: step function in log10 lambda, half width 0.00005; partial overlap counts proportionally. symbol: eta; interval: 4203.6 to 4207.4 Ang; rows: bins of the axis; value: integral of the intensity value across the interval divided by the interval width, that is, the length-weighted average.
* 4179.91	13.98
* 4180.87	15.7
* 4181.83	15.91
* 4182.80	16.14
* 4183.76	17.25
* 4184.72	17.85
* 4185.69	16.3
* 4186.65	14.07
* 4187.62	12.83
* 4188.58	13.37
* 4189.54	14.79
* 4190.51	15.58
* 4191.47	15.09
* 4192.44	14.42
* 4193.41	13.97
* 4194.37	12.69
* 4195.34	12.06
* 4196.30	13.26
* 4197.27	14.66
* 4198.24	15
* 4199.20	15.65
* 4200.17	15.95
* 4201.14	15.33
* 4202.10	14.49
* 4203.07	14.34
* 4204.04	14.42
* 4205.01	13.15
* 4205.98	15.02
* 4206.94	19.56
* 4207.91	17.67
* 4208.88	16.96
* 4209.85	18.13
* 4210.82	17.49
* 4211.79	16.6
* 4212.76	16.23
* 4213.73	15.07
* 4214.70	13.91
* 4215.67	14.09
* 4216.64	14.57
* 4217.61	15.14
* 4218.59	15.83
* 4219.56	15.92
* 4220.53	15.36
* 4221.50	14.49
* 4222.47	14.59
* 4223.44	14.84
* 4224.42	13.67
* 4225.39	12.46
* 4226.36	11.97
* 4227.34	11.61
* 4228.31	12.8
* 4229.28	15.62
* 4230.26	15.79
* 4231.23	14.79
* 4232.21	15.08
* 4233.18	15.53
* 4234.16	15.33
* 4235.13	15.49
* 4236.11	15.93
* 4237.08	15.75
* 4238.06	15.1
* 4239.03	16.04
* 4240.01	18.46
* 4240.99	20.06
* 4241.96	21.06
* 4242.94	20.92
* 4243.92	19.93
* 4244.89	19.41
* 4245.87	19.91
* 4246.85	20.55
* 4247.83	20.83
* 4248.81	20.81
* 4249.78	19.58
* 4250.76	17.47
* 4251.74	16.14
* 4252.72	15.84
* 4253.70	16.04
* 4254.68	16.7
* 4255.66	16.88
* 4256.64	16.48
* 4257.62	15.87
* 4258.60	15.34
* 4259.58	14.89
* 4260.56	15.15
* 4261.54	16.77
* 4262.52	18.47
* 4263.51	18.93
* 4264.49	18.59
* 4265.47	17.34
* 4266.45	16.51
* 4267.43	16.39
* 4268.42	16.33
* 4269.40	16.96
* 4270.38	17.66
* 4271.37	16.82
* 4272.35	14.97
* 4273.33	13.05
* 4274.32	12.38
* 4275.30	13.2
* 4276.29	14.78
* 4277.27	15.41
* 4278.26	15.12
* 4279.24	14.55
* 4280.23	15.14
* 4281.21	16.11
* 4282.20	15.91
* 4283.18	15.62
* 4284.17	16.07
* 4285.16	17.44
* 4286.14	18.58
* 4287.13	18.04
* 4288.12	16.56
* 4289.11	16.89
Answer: 15.5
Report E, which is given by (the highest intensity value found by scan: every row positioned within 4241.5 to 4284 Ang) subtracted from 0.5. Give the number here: -20.6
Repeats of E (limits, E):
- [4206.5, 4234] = -19.1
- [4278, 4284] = -15.6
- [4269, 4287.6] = -18.1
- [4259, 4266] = -18.4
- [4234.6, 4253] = -20.6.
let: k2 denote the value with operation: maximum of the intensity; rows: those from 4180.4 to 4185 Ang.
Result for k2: 17.85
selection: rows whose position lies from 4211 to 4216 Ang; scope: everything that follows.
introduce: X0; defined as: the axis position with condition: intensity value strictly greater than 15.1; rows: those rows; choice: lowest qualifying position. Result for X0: 4211.79 Ang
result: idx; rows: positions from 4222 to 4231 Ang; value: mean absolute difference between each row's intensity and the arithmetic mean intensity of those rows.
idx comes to 1.3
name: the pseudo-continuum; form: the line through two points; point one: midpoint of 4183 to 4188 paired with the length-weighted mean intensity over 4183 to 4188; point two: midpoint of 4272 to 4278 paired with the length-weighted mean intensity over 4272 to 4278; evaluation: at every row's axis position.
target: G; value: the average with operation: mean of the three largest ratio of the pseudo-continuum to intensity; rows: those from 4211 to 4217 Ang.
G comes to 1.07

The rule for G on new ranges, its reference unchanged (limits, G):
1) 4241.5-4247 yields 0.74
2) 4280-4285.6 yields 0.89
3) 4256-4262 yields 0.94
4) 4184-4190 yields 1.17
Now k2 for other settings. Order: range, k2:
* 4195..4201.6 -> 15.95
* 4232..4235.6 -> 15.53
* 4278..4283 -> 16.11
